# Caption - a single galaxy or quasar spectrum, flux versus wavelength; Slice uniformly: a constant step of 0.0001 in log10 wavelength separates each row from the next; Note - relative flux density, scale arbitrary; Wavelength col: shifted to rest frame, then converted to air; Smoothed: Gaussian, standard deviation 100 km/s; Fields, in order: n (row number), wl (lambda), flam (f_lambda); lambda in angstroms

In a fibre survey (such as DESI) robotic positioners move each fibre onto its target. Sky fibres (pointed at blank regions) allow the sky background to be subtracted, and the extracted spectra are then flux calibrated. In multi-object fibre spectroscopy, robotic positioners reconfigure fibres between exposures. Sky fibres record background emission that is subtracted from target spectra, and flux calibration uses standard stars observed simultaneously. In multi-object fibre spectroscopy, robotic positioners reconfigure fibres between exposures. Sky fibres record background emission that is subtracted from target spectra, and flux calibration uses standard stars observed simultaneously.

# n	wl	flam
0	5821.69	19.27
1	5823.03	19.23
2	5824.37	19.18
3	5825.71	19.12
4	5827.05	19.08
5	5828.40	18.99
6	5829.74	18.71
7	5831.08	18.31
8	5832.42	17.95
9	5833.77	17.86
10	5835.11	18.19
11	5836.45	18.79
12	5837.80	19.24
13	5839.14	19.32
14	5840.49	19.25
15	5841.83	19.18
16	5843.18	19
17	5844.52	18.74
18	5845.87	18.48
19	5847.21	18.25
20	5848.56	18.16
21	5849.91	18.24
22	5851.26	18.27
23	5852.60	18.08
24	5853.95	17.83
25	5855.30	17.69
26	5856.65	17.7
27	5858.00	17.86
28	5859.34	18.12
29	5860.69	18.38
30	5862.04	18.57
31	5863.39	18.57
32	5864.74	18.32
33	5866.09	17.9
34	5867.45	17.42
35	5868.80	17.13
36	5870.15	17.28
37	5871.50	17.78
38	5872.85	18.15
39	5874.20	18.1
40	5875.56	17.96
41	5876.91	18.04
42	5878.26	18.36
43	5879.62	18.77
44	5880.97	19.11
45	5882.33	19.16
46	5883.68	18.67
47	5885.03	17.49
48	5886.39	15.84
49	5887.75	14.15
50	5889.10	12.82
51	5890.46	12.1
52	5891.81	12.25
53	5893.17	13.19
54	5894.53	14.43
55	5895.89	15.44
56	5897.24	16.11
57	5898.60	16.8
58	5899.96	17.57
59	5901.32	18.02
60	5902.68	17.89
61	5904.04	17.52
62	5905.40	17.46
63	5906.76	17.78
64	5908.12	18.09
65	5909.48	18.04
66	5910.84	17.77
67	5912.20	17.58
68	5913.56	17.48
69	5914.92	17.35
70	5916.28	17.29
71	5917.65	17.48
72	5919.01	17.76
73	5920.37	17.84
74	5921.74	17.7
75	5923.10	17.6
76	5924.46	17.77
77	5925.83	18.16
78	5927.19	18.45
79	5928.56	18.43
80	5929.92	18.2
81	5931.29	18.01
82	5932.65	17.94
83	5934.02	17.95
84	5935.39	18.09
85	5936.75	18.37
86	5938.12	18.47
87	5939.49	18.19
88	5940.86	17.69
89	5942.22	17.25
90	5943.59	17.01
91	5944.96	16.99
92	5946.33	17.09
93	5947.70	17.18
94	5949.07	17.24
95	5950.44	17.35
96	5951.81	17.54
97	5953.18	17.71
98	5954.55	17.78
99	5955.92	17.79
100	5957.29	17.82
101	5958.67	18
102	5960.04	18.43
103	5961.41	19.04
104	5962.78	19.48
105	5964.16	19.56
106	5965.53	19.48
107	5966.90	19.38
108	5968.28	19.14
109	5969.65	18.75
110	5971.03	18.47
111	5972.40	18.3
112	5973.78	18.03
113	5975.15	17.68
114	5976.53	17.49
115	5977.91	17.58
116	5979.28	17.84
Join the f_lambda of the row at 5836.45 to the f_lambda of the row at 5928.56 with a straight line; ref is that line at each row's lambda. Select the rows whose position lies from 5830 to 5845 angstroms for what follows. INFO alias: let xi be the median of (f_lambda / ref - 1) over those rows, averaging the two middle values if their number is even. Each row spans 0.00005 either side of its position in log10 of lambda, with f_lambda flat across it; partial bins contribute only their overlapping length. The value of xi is 0.000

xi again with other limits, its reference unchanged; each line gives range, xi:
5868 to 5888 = -0.032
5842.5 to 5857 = -0.027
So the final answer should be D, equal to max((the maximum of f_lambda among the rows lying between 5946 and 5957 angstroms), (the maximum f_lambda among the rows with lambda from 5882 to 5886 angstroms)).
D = 19.2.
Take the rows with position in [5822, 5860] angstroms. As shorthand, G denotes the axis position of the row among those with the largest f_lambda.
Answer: 5839.14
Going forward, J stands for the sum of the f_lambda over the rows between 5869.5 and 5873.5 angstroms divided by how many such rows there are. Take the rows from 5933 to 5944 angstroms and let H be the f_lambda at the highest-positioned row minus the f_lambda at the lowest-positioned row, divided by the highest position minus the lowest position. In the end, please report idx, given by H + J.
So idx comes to 17.6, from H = -0.10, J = 17.7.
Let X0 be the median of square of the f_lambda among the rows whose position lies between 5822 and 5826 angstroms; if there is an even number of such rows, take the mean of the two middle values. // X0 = 368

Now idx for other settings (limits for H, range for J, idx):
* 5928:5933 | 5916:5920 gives 17.4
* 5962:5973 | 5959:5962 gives 18.6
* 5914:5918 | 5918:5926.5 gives 17.9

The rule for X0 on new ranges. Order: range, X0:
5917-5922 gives 314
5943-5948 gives 291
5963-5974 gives 359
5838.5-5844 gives 369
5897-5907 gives 308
